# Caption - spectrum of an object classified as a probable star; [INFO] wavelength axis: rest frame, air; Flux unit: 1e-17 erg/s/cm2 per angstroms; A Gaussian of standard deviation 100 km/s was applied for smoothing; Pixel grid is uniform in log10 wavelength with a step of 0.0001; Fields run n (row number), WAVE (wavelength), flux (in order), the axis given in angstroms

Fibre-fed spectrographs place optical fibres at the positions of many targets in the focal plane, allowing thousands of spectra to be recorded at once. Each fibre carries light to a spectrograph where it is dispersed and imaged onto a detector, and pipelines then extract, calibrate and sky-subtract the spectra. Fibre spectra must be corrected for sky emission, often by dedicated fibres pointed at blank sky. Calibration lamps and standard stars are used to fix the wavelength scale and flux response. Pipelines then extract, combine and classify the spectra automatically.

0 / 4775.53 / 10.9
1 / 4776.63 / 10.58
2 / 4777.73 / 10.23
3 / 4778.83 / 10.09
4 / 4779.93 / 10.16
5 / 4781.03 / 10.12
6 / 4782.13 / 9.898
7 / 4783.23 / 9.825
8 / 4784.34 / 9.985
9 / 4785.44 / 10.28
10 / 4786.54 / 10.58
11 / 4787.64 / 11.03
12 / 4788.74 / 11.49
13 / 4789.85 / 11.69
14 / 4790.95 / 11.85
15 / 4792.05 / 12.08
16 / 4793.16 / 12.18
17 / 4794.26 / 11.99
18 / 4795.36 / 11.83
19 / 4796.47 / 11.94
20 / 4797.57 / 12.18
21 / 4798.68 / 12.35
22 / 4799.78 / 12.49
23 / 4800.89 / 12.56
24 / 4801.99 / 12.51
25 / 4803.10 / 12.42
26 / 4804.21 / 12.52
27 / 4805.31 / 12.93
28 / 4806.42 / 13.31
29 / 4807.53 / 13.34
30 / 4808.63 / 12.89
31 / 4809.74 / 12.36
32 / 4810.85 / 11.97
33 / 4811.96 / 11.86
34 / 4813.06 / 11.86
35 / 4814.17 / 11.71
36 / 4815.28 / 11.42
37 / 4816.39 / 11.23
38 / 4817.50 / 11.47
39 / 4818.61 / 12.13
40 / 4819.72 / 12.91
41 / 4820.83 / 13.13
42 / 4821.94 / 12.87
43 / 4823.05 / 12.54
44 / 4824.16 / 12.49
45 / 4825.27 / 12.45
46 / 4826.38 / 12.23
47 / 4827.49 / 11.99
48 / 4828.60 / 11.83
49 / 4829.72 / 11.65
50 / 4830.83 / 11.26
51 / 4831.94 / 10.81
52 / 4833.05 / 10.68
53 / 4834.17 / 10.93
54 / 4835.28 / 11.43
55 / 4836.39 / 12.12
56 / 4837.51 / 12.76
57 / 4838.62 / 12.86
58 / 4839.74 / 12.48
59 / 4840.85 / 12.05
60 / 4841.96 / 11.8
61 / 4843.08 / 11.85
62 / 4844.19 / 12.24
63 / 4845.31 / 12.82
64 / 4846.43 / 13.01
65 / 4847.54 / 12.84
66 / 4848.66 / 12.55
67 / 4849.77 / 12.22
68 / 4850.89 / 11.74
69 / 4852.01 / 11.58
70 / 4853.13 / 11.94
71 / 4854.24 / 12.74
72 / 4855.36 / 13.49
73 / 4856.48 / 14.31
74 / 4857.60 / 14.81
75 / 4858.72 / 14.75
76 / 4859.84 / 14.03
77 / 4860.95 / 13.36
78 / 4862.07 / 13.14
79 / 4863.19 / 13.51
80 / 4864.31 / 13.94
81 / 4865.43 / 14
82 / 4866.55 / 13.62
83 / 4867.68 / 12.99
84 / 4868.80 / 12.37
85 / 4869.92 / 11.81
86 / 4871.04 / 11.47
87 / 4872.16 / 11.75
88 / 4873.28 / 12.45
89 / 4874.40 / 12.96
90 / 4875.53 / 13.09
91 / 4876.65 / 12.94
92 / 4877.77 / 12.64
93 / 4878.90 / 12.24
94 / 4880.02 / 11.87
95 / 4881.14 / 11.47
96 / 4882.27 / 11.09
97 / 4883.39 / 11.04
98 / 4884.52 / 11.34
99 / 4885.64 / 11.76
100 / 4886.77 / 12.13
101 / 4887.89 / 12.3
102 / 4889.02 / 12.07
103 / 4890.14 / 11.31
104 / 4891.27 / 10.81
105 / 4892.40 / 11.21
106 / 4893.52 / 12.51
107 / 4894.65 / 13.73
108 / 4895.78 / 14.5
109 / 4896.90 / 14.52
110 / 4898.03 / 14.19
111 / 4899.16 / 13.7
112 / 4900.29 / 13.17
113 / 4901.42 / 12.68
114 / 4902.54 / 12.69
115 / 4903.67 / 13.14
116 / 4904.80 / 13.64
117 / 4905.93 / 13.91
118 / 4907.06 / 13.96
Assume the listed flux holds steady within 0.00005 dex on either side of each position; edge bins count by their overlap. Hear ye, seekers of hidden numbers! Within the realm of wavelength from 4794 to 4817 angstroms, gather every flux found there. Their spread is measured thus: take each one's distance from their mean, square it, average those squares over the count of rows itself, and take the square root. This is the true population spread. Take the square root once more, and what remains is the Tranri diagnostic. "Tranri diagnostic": 0.739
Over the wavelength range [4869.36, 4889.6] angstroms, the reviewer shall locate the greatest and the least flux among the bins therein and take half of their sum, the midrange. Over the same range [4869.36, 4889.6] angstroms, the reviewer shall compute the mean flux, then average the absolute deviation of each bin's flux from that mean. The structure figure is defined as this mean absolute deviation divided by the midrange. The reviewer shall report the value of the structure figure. 0.042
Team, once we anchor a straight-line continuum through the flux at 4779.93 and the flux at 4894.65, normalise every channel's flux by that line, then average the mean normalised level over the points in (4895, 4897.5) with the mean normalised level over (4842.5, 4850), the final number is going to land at 1.04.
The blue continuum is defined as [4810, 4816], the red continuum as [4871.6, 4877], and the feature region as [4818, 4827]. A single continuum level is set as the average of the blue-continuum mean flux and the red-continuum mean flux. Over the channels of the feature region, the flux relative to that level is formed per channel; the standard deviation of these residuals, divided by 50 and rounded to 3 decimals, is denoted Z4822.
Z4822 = 0.007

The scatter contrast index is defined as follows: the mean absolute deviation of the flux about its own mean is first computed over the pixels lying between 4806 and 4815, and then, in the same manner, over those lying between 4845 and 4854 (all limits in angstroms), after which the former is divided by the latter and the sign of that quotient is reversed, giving -1.23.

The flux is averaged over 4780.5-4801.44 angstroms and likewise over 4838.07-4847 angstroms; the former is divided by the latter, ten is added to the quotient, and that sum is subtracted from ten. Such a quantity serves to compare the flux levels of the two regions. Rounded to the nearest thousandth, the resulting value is -0.919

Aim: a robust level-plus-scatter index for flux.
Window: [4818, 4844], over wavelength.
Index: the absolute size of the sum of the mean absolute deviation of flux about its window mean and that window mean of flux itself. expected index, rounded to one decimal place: 12.6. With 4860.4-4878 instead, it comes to 13.5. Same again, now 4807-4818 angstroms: 12.5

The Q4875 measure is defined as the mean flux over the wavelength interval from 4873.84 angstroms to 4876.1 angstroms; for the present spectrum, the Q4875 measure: 13.0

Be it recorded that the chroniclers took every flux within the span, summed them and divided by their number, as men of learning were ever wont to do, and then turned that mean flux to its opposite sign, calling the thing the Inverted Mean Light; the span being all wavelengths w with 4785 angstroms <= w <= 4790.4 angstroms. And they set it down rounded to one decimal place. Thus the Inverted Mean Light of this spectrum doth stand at -11.0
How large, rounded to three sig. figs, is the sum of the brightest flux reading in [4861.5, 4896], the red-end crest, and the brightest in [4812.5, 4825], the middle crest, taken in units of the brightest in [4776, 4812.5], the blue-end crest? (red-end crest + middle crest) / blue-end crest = 2.07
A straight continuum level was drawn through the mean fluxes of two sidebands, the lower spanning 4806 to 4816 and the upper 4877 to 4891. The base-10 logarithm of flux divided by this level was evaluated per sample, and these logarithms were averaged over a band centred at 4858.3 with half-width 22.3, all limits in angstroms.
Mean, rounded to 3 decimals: 0.028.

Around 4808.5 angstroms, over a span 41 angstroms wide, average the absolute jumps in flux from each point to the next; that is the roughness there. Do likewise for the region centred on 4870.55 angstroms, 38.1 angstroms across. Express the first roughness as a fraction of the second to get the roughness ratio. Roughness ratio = 0.55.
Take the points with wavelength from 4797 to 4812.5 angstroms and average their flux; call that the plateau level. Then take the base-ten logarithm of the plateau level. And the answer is 1.10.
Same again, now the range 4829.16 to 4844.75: 1.07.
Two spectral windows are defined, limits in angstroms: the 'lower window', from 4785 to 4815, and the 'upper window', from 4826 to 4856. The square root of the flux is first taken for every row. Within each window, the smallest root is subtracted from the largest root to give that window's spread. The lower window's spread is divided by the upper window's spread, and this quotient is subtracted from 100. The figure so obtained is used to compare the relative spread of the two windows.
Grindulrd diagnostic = 98.9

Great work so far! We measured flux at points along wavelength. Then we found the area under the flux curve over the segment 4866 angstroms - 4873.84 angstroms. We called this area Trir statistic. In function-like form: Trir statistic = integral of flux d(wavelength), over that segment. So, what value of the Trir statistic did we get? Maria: 97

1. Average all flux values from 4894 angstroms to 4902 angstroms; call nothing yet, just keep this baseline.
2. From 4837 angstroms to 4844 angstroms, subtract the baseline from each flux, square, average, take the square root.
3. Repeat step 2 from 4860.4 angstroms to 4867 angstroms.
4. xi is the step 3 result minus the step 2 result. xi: -1.2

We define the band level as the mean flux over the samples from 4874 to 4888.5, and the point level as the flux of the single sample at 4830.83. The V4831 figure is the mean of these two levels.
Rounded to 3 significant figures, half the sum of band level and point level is 11.7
